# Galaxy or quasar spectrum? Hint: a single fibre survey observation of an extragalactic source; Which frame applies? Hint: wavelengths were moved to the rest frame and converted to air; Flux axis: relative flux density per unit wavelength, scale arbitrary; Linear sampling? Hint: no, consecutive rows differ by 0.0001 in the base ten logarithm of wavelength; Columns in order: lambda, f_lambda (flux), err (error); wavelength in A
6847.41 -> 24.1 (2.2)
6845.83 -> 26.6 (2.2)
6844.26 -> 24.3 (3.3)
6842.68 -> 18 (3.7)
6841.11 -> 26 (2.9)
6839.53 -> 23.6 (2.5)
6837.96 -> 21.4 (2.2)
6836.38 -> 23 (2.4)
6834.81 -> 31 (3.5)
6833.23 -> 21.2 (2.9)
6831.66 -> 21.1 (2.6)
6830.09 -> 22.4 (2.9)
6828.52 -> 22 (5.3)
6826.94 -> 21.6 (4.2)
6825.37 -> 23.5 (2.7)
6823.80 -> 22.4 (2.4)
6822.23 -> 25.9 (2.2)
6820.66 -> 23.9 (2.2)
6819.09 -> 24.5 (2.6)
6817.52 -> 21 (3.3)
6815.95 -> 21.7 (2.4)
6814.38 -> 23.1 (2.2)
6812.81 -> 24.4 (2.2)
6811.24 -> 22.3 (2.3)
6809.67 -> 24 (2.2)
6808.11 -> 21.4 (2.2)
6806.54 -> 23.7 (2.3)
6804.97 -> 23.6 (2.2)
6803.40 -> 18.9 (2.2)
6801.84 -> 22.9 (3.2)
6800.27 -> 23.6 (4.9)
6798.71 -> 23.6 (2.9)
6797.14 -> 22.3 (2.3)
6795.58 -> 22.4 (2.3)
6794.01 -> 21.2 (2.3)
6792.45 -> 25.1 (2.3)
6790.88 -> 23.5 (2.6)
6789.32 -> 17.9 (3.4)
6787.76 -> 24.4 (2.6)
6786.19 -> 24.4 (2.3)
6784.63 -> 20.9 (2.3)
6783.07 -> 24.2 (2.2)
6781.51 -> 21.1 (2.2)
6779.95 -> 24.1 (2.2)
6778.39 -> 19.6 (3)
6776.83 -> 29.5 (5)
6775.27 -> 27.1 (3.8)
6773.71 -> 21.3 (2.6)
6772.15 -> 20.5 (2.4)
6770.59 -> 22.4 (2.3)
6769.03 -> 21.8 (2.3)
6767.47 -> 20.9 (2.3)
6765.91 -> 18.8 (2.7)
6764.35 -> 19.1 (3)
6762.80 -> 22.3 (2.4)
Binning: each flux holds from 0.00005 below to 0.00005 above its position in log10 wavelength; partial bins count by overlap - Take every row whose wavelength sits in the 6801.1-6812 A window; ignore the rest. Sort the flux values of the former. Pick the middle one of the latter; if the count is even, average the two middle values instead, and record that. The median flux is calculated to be 22.9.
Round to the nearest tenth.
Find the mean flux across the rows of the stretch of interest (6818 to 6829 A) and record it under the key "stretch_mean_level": 23.4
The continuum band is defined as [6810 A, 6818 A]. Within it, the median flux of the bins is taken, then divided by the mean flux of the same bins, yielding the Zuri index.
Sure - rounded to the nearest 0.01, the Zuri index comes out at 0.99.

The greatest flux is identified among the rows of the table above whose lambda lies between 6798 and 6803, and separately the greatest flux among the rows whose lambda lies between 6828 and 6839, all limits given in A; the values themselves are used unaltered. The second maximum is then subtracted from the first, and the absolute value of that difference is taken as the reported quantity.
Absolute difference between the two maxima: 7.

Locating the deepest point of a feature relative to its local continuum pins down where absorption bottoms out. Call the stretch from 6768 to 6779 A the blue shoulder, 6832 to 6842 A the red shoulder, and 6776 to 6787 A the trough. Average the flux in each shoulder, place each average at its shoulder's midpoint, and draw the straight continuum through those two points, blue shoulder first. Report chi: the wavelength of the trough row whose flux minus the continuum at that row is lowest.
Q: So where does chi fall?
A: 6778.39 A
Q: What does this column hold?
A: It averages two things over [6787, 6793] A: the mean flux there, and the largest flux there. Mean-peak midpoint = 23.9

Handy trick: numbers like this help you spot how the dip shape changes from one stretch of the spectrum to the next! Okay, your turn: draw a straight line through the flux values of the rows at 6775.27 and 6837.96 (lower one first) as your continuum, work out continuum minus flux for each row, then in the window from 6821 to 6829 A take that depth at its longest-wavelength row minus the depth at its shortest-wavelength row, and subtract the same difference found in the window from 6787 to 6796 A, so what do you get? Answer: 2.0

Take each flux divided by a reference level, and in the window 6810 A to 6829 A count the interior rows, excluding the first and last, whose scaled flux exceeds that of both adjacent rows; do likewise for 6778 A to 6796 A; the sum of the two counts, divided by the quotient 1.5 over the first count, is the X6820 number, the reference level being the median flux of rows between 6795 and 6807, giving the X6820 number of 19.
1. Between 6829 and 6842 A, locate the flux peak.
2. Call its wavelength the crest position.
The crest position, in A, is 6834.81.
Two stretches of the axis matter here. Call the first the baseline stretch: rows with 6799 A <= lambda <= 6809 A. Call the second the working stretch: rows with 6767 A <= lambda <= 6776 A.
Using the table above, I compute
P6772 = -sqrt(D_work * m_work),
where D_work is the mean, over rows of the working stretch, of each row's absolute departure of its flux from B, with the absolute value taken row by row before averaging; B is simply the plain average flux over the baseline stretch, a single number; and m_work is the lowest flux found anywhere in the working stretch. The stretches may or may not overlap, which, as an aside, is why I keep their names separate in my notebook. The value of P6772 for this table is -5.8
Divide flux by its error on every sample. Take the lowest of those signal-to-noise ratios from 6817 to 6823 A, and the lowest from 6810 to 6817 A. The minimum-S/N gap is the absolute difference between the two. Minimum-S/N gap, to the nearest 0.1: 2.7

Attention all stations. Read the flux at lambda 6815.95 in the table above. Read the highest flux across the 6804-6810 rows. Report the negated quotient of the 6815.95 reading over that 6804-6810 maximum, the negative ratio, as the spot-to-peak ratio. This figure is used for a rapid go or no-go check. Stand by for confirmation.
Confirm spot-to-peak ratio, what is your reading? -0.90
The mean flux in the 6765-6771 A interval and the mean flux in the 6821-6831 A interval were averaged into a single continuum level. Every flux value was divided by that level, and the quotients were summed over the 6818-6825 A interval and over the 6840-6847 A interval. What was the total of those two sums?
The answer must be 8.7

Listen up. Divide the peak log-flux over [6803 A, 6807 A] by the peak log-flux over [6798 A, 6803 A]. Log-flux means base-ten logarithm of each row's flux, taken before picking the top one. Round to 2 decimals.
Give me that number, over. 1.00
